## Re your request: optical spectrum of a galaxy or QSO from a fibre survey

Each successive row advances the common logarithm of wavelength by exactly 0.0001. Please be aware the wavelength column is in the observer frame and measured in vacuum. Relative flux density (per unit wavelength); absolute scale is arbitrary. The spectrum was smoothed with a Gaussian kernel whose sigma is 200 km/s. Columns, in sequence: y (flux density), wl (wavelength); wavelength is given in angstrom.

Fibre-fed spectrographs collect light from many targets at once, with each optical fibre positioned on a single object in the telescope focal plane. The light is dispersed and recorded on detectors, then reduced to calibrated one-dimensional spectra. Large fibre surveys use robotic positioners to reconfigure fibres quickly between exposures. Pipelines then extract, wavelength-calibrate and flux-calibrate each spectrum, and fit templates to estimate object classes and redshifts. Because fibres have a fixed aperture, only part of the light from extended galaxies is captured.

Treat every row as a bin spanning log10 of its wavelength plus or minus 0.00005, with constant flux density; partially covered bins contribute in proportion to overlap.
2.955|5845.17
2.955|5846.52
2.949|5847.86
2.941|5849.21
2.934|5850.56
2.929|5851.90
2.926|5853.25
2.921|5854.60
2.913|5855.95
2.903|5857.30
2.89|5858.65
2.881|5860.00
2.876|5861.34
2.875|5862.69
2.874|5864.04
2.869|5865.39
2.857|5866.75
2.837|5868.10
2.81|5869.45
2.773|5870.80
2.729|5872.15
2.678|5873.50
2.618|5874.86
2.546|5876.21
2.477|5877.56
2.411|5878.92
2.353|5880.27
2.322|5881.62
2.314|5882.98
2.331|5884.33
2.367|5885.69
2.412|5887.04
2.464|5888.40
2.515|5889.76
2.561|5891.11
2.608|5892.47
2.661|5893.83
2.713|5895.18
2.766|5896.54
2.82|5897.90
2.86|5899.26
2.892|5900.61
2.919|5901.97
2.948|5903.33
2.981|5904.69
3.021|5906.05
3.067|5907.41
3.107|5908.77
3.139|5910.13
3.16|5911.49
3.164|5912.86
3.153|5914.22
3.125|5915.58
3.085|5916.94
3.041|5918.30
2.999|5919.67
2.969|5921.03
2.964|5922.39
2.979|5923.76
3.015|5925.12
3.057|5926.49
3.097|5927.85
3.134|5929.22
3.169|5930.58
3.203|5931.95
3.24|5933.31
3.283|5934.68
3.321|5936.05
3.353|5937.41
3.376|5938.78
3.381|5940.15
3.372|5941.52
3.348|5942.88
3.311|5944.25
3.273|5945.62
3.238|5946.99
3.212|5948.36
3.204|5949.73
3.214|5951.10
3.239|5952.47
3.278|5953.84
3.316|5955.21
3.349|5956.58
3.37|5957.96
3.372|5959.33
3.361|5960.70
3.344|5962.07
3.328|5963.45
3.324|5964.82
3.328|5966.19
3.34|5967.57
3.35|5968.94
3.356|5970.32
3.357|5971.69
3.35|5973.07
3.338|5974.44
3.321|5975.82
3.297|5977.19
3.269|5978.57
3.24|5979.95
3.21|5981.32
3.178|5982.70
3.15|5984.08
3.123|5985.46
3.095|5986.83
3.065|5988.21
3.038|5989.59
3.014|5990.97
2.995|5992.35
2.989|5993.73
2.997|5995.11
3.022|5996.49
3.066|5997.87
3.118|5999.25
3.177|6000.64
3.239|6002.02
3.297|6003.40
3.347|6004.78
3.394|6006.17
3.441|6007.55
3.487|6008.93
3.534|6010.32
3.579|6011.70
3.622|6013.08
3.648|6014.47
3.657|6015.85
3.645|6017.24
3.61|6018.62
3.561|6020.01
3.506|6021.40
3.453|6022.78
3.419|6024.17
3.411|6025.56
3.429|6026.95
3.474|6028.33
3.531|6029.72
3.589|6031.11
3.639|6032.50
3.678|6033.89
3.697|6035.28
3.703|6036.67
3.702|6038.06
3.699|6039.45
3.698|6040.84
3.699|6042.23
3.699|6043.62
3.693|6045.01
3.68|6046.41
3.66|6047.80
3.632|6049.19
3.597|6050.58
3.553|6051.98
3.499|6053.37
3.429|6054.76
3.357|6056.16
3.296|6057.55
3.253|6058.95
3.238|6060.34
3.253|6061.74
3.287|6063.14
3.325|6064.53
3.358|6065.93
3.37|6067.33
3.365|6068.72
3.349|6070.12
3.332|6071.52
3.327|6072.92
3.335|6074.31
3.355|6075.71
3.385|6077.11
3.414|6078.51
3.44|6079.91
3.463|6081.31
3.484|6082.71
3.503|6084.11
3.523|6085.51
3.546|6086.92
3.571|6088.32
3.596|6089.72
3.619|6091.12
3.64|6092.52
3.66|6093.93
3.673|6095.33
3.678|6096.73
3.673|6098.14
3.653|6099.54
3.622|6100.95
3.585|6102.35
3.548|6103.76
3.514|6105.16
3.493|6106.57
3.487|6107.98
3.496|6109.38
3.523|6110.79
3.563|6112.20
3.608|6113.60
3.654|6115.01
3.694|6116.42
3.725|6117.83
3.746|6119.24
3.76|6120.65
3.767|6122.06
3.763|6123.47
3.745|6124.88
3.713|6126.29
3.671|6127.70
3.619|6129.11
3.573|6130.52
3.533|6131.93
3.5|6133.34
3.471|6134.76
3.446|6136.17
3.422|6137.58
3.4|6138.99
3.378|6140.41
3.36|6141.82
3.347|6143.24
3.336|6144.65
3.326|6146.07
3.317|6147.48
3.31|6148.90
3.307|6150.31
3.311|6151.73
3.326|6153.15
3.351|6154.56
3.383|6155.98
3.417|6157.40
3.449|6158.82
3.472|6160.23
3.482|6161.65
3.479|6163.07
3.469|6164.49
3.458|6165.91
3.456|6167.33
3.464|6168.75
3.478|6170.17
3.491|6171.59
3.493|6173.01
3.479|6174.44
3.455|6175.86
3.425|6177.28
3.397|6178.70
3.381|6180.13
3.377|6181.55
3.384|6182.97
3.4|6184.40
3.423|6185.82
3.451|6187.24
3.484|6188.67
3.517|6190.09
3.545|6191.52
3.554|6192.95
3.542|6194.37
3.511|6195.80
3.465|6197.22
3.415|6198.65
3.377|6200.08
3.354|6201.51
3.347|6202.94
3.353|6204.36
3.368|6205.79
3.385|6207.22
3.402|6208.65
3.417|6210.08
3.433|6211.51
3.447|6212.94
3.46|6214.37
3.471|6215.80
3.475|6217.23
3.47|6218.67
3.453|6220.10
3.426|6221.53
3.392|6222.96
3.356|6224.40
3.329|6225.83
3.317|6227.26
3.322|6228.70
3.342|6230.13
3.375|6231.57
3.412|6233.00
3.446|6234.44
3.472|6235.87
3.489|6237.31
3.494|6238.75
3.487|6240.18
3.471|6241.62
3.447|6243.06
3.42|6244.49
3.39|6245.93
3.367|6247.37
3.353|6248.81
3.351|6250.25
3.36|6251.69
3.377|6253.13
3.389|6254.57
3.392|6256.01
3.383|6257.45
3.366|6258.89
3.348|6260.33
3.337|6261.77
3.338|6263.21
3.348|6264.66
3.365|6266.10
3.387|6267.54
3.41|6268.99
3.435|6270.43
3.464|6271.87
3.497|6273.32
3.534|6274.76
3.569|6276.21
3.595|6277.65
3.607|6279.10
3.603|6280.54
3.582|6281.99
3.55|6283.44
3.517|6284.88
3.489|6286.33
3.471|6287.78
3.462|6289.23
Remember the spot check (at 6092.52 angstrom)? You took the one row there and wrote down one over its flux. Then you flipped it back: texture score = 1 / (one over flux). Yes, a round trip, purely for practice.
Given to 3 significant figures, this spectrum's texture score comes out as 3.64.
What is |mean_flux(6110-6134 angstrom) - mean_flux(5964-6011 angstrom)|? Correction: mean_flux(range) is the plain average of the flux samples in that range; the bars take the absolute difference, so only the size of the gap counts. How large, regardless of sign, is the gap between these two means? 0.43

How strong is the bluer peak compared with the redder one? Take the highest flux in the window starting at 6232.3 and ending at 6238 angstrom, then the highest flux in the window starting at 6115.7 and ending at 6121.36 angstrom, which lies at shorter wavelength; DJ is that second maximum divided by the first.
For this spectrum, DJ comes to 1.08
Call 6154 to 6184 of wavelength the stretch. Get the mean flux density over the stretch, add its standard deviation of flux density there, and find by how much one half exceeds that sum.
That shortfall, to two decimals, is -2.98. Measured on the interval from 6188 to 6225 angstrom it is -3.00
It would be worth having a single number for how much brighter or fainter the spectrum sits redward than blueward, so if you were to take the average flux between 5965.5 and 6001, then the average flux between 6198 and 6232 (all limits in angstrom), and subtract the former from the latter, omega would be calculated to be 0.211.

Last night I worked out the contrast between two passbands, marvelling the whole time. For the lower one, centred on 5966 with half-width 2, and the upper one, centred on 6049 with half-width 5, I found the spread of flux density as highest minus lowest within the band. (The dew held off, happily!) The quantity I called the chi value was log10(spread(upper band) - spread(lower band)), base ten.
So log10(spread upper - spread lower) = -0.75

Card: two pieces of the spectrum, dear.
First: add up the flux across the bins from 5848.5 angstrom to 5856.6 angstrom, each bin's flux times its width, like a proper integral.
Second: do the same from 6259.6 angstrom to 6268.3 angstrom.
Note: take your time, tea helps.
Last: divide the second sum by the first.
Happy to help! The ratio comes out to 1.23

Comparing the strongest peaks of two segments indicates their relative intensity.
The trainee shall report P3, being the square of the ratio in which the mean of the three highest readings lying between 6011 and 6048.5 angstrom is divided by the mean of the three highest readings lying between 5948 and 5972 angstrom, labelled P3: 1.21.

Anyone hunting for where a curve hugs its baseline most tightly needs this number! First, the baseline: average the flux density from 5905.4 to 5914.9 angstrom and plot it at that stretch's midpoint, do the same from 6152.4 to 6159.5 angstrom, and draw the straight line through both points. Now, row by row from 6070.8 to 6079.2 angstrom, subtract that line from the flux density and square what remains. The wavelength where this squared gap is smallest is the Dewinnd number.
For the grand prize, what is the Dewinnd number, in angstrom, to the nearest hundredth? 6072.92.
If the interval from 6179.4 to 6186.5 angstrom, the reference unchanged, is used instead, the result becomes 6185.82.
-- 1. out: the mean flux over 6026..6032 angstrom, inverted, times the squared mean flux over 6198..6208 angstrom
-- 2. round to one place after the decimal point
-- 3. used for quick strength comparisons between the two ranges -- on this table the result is 3.2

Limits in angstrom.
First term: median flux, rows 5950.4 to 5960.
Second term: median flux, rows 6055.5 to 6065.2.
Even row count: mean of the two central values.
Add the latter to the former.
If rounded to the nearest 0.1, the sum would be 6.6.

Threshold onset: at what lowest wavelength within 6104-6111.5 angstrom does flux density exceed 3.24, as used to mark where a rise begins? 6105.16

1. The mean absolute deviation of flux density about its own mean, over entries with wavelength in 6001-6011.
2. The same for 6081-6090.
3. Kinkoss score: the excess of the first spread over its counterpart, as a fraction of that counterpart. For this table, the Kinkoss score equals 1.2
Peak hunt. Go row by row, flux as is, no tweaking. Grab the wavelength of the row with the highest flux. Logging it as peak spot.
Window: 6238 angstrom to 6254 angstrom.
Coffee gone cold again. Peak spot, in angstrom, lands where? 6238.75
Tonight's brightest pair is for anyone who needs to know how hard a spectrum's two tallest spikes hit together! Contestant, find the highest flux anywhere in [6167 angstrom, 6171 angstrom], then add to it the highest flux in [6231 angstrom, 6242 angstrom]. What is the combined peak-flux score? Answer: 6.97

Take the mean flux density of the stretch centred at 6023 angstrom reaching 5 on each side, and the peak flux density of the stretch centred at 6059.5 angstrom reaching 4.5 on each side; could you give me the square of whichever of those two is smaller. 11.3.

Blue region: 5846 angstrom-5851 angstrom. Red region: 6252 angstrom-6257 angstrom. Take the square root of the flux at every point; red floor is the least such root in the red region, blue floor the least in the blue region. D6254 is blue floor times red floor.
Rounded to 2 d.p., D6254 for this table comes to 3.15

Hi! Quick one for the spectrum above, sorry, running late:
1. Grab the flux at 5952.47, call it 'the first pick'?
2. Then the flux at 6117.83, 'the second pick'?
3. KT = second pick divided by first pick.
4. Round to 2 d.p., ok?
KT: 1.15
